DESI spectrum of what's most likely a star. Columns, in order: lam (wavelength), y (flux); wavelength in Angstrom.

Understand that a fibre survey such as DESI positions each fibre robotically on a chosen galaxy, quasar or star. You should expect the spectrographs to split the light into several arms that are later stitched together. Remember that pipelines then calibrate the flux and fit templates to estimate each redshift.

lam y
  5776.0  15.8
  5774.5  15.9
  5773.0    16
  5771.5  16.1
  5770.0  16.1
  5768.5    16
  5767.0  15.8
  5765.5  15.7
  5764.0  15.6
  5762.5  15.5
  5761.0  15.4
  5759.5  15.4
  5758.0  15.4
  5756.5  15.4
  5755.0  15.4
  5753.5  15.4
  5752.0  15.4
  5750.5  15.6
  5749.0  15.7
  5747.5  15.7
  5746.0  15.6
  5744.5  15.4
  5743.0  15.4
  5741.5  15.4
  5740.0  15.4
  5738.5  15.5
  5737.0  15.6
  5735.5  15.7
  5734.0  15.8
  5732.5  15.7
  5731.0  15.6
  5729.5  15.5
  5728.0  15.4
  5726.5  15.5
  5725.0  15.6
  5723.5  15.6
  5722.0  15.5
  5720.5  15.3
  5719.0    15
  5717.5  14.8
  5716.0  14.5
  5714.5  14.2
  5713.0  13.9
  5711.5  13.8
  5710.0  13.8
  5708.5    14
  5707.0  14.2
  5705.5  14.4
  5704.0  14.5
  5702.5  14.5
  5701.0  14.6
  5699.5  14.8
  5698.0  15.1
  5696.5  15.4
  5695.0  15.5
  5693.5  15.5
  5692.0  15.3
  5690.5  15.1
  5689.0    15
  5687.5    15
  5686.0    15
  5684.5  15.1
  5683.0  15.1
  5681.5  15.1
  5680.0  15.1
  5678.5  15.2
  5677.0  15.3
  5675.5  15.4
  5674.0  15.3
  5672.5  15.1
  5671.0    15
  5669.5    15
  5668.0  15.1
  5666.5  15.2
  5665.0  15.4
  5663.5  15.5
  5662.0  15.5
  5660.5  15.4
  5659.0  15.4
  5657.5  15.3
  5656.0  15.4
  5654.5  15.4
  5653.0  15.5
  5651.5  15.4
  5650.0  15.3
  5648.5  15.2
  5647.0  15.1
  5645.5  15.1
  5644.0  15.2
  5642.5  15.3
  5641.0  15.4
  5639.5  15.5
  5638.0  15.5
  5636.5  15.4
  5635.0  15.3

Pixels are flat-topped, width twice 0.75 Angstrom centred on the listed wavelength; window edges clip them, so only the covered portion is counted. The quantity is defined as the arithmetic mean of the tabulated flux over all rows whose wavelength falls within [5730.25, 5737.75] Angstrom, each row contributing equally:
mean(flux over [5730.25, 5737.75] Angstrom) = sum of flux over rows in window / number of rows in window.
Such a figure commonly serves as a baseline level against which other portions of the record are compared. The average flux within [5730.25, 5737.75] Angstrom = 15.7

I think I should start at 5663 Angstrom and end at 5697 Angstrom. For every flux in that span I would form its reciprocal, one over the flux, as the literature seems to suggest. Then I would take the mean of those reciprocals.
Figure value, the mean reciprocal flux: 0.0658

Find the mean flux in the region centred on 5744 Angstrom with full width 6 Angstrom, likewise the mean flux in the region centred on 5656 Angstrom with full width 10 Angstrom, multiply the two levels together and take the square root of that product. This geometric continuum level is 15.4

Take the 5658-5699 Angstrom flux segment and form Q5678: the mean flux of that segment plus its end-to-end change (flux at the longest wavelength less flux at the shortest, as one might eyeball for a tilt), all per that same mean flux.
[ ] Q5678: 0.98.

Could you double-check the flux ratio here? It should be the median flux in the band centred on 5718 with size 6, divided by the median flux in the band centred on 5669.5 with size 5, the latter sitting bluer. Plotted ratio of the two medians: 0.99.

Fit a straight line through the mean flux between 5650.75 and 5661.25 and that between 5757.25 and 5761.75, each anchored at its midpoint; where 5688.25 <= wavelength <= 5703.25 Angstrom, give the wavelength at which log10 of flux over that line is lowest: 5702.5 Angstrom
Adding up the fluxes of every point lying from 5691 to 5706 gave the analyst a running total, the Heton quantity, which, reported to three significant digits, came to 150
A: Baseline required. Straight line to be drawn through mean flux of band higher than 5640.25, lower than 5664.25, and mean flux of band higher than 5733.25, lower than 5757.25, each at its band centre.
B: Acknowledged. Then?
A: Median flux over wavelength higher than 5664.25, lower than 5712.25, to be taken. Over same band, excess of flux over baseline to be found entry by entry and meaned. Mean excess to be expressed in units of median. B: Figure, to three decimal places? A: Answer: -0.032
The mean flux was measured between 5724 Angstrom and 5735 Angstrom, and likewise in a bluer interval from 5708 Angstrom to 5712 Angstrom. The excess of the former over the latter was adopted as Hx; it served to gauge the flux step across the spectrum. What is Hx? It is 1.7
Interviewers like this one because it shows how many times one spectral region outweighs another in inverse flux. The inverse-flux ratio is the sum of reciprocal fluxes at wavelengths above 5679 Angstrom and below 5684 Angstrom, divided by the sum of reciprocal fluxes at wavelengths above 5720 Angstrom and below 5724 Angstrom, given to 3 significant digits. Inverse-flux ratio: 1.02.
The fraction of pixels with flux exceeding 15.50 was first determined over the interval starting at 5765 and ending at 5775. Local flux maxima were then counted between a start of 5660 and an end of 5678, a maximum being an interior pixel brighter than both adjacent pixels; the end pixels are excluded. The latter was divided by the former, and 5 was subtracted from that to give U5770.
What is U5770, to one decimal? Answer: -4.0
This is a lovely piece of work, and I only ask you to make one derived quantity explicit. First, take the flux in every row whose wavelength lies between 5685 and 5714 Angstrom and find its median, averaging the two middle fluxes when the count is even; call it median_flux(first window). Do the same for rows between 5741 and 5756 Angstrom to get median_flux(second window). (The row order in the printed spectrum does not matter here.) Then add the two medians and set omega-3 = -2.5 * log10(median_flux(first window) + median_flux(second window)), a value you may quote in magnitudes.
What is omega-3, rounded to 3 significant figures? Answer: -3.70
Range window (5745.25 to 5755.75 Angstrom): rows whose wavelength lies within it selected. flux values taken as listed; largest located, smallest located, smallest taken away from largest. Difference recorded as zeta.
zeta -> 0.30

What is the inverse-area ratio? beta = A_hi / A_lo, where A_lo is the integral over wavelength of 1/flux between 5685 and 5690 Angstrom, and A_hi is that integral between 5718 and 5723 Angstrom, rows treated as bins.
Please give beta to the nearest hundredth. 0.98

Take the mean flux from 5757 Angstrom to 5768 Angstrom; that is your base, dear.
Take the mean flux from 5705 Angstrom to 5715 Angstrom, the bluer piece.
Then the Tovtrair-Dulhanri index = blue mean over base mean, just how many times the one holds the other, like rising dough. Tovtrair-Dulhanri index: 0.90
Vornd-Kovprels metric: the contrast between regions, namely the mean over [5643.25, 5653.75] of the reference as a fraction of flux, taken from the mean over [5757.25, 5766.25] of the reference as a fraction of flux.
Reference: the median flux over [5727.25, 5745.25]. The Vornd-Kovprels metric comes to -0.016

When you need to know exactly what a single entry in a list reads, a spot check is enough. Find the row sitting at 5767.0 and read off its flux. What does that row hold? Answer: 15.8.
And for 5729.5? 15.5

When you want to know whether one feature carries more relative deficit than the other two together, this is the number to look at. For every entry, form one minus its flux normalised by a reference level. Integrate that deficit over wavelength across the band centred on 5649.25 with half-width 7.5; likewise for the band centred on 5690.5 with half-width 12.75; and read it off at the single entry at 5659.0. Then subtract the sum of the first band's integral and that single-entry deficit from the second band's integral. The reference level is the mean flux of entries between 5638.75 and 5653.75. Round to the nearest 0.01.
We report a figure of 0.36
